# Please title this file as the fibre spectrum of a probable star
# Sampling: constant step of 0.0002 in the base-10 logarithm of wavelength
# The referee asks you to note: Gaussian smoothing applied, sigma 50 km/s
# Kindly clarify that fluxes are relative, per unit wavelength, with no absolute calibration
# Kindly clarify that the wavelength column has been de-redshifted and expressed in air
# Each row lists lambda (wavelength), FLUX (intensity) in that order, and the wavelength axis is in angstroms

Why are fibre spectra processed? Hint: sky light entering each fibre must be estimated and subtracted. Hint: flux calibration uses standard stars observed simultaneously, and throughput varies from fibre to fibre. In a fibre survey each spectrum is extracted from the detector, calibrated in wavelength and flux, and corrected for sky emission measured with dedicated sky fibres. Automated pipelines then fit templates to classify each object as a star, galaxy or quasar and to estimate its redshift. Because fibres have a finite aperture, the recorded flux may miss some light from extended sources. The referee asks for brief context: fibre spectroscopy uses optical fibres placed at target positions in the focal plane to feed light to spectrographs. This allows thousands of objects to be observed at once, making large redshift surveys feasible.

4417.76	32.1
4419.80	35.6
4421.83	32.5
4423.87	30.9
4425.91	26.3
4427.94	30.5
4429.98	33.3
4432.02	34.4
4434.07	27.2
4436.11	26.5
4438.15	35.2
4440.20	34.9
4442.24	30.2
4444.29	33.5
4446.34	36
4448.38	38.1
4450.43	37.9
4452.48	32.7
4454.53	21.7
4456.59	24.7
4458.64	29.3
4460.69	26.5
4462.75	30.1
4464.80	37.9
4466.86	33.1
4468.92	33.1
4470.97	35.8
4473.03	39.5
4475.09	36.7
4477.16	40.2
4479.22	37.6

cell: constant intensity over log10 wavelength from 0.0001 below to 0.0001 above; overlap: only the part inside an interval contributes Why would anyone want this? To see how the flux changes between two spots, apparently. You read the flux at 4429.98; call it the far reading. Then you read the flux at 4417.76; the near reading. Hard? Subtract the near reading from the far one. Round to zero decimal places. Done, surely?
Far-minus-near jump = 1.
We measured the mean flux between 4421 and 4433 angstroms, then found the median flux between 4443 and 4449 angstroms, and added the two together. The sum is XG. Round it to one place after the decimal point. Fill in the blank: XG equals 67.3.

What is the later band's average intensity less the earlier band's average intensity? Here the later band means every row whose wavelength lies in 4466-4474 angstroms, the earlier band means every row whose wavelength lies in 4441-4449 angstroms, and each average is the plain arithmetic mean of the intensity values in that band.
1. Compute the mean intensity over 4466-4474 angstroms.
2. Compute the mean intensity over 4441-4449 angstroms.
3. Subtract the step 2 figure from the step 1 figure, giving 1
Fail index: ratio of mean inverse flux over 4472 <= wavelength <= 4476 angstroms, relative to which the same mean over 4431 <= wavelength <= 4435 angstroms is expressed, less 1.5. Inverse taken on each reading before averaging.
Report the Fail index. -0.25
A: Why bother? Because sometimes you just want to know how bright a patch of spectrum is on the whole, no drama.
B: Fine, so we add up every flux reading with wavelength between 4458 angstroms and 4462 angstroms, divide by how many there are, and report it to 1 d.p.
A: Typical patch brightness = 27.9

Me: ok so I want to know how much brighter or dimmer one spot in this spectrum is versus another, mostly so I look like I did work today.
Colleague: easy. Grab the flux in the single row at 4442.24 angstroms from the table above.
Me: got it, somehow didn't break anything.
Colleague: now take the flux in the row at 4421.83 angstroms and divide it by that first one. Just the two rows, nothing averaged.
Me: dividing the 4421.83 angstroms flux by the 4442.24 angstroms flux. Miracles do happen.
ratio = 1.08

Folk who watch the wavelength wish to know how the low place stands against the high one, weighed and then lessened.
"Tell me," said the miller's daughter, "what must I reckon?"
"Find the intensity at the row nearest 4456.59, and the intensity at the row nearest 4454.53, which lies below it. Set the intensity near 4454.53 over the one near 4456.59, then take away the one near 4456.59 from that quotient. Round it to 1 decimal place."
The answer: -23.8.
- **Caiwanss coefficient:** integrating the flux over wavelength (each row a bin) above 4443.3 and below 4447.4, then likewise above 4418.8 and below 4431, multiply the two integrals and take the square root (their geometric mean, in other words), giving 234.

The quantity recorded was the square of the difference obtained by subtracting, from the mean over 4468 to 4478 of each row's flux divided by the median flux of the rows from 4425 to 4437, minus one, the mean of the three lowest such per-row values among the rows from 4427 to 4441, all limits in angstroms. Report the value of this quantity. 0.097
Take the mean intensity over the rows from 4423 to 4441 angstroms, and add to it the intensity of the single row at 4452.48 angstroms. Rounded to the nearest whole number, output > 64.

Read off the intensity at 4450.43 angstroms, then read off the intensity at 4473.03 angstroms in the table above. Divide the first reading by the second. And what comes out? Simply 0.96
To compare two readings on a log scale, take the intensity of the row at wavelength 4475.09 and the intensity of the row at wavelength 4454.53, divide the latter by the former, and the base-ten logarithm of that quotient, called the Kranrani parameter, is -0.23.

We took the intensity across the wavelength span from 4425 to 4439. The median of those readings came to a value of 30.5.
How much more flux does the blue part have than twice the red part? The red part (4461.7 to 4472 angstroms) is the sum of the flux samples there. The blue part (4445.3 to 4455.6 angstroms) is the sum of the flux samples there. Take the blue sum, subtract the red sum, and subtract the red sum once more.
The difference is -174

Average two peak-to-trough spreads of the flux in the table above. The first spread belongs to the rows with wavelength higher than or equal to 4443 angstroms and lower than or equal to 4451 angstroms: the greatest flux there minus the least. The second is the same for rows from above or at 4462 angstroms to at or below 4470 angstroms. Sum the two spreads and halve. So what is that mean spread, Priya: 6.2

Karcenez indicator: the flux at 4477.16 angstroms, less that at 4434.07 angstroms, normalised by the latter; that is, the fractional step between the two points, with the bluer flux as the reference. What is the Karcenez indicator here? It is 0.48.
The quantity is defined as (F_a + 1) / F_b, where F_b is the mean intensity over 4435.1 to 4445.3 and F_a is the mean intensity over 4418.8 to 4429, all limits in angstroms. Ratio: 1.00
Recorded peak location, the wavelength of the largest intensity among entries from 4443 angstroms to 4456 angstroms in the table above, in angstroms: 4448.38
